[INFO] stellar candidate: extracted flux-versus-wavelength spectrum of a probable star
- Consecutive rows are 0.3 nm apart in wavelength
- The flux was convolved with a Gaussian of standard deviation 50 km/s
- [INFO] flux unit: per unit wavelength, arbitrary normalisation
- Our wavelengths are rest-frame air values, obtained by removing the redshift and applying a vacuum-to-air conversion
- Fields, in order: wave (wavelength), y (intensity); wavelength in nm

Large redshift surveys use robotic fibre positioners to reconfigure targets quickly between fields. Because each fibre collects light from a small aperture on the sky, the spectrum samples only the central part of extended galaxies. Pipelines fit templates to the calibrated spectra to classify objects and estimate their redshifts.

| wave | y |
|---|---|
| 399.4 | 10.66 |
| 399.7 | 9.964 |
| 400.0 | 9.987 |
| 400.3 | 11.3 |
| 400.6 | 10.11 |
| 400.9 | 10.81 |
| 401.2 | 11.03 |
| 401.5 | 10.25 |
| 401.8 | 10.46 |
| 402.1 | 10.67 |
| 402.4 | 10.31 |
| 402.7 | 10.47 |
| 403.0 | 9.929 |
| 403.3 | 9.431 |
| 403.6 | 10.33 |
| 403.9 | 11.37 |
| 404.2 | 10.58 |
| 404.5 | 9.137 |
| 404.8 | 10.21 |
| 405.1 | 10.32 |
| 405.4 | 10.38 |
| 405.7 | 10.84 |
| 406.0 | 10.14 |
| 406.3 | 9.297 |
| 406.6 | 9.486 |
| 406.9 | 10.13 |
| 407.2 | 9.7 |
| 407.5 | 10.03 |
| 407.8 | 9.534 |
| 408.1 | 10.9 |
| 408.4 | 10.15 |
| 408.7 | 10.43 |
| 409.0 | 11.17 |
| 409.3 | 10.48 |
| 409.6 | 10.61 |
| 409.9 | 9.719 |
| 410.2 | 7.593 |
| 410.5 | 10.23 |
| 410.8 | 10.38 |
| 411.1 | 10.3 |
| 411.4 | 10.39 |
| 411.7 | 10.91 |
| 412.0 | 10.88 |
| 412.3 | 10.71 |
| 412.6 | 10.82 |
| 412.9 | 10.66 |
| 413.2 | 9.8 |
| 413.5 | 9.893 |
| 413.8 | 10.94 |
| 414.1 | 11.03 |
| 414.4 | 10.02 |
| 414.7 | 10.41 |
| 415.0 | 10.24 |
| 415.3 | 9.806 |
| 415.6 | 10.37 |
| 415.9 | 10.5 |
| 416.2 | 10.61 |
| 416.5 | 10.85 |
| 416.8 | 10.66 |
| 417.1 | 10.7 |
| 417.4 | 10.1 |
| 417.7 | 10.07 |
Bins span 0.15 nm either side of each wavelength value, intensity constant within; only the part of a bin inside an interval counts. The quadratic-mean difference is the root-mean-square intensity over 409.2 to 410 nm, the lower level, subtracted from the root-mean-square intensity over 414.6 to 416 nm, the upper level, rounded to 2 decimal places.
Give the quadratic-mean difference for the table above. -0.01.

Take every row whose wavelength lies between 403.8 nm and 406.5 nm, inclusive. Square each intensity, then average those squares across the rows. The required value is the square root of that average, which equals 10.3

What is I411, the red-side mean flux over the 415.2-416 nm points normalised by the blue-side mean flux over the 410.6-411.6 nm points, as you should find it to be 0.99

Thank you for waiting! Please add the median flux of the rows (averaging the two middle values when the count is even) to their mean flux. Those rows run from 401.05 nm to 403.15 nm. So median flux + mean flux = 20.9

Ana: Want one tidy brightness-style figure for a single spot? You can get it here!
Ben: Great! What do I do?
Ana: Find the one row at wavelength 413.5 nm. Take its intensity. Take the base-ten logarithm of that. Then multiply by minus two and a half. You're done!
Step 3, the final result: -2.49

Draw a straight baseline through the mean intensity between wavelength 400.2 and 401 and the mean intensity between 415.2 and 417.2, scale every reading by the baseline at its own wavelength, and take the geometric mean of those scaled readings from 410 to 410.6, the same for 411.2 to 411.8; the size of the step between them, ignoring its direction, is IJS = 0.17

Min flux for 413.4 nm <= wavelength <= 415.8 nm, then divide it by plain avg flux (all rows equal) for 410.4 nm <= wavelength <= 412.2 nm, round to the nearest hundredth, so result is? 0.93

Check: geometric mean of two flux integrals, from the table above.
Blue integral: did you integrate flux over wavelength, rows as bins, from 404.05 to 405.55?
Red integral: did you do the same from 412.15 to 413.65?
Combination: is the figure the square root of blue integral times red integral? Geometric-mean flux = 15.4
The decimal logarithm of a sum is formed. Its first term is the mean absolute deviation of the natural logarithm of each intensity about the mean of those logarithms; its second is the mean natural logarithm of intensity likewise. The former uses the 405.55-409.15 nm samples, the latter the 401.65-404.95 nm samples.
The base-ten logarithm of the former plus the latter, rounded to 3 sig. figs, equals 0.375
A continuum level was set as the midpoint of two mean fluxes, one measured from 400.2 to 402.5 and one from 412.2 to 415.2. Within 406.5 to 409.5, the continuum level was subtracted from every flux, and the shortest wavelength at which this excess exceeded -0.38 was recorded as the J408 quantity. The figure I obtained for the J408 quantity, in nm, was 408.1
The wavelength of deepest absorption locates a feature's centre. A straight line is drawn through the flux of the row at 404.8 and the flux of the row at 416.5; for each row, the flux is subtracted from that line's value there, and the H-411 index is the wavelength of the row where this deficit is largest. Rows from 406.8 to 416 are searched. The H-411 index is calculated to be 410.2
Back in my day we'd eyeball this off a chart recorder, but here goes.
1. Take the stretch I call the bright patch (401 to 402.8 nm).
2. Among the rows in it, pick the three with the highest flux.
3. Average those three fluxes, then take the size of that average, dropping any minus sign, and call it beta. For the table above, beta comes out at 10.72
